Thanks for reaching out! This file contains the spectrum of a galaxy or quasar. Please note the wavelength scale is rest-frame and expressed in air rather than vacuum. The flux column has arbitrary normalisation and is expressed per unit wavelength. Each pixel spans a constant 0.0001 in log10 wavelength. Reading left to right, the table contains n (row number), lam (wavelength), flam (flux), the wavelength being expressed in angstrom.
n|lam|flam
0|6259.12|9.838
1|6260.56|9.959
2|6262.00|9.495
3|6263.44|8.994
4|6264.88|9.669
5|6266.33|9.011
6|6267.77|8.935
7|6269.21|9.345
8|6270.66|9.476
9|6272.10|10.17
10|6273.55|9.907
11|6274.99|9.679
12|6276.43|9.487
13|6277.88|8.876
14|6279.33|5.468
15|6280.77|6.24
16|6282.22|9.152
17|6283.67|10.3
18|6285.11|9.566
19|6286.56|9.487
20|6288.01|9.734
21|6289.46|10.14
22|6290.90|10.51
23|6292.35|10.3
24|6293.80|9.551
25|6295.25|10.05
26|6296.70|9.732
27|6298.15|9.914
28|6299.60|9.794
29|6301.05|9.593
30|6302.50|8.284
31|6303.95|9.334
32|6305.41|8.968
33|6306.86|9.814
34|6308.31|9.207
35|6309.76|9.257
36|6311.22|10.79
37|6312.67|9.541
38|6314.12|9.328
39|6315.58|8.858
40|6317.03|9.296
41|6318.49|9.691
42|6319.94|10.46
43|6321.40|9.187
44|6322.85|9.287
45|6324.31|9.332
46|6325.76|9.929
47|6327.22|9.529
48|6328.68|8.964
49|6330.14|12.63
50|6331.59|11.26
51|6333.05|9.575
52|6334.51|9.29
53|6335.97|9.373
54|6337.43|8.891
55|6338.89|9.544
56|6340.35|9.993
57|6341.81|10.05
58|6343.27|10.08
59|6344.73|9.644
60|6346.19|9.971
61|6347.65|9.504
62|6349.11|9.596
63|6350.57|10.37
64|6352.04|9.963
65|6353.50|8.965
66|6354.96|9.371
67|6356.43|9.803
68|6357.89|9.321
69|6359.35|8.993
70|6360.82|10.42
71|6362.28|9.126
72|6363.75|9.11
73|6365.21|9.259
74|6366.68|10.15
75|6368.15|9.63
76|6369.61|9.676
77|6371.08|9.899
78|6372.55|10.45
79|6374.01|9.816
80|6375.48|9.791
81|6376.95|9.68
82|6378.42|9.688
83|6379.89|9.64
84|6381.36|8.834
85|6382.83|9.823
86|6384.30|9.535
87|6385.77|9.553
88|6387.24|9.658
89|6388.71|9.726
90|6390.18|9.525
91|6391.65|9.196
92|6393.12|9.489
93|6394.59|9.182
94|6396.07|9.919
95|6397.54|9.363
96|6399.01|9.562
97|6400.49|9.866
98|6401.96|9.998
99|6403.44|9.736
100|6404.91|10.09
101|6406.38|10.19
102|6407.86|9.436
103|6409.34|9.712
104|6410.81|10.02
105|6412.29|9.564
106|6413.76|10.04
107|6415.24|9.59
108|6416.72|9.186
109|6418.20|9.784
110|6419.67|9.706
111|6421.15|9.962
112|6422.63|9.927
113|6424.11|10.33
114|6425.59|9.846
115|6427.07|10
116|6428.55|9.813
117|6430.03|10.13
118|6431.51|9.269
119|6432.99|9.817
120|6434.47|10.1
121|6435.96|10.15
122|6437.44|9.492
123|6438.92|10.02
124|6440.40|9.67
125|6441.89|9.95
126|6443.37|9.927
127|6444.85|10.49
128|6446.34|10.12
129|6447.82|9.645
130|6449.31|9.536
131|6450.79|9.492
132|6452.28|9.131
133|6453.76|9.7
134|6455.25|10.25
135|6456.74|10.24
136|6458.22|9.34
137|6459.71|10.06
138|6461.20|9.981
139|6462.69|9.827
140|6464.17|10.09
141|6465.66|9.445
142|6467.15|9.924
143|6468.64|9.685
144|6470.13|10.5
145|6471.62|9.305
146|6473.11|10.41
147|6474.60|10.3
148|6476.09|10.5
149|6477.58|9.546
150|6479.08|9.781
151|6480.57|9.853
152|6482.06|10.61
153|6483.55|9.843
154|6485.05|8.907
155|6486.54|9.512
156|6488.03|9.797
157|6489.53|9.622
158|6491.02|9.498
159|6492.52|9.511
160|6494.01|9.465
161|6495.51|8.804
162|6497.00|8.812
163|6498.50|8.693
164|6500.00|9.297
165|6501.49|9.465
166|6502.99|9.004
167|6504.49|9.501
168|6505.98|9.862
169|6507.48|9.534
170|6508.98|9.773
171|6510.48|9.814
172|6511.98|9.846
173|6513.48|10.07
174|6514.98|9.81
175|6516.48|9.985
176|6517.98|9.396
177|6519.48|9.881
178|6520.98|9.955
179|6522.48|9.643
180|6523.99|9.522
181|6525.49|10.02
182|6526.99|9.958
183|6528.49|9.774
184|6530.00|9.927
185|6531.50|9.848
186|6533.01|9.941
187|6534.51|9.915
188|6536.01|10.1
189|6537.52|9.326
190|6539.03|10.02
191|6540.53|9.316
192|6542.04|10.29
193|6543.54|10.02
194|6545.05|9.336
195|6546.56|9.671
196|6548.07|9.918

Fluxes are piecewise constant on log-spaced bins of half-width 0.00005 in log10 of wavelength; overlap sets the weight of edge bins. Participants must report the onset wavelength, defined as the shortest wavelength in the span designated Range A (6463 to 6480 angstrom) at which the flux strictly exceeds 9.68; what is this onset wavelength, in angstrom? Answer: 6464.17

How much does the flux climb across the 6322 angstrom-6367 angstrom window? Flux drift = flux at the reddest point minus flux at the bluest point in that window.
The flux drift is 0.9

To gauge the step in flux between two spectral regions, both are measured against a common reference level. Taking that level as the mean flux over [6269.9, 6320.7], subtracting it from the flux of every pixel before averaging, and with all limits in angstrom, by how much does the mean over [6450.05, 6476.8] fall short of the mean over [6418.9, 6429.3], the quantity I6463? 0.04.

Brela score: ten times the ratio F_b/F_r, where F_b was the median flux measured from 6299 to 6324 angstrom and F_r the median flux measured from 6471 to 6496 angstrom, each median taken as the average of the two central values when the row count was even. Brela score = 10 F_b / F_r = 9.7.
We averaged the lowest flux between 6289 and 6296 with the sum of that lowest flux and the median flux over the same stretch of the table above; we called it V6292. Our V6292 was 14.6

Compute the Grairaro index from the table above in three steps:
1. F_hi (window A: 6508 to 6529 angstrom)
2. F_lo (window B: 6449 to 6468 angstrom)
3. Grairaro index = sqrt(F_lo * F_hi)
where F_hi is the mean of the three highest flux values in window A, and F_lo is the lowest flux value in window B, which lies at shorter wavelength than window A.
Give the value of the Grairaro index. 9.6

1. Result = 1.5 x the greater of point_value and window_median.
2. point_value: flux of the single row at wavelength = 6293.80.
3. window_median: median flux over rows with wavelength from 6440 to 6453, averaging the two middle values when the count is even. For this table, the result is 14.5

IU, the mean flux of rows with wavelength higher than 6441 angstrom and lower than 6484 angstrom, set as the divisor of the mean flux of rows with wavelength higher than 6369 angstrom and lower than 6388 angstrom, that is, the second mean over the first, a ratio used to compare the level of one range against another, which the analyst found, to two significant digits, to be 0.98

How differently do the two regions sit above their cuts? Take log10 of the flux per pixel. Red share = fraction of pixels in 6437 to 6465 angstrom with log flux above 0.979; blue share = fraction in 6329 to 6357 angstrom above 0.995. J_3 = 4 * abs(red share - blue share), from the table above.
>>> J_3 1.5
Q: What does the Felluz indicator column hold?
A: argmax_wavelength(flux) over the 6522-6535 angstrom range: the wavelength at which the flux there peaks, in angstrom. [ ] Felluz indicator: 6525.49 angstrom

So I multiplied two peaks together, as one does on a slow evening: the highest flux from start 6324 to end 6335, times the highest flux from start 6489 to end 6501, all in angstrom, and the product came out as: 122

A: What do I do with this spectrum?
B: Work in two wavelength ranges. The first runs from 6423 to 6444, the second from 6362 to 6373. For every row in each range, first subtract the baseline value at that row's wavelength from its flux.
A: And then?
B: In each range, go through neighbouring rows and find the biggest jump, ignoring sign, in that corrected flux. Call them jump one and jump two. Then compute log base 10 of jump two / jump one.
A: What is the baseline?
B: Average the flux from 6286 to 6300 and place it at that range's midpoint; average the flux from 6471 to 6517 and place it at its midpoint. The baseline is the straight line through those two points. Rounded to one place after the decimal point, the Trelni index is 0.0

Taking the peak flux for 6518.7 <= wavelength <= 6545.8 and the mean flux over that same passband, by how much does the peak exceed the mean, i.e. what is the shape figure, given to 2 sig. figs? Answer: 0.47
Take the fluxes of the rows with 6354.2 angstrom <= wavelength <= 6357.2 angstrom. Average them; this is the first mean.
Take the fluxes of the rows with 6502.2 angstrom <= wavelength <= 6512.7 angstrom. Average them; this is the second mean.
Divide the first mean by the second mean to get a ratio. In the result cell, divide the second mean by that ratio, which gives 9.65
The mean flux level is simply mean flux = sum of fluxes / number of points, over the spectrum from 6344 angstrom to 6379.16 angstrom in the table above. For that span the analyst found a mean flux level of 9.67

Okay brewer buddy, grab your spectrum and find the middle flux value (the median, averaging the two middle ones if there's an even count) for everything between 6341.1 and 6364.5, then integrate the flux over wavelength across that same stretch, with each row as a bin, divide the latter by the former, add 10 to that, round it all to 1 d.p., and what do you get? 33.5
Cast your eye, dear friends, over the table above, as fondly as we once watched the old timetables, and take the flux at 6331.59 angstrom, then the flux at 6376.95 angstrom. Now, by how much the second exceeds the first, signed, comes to -1.6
